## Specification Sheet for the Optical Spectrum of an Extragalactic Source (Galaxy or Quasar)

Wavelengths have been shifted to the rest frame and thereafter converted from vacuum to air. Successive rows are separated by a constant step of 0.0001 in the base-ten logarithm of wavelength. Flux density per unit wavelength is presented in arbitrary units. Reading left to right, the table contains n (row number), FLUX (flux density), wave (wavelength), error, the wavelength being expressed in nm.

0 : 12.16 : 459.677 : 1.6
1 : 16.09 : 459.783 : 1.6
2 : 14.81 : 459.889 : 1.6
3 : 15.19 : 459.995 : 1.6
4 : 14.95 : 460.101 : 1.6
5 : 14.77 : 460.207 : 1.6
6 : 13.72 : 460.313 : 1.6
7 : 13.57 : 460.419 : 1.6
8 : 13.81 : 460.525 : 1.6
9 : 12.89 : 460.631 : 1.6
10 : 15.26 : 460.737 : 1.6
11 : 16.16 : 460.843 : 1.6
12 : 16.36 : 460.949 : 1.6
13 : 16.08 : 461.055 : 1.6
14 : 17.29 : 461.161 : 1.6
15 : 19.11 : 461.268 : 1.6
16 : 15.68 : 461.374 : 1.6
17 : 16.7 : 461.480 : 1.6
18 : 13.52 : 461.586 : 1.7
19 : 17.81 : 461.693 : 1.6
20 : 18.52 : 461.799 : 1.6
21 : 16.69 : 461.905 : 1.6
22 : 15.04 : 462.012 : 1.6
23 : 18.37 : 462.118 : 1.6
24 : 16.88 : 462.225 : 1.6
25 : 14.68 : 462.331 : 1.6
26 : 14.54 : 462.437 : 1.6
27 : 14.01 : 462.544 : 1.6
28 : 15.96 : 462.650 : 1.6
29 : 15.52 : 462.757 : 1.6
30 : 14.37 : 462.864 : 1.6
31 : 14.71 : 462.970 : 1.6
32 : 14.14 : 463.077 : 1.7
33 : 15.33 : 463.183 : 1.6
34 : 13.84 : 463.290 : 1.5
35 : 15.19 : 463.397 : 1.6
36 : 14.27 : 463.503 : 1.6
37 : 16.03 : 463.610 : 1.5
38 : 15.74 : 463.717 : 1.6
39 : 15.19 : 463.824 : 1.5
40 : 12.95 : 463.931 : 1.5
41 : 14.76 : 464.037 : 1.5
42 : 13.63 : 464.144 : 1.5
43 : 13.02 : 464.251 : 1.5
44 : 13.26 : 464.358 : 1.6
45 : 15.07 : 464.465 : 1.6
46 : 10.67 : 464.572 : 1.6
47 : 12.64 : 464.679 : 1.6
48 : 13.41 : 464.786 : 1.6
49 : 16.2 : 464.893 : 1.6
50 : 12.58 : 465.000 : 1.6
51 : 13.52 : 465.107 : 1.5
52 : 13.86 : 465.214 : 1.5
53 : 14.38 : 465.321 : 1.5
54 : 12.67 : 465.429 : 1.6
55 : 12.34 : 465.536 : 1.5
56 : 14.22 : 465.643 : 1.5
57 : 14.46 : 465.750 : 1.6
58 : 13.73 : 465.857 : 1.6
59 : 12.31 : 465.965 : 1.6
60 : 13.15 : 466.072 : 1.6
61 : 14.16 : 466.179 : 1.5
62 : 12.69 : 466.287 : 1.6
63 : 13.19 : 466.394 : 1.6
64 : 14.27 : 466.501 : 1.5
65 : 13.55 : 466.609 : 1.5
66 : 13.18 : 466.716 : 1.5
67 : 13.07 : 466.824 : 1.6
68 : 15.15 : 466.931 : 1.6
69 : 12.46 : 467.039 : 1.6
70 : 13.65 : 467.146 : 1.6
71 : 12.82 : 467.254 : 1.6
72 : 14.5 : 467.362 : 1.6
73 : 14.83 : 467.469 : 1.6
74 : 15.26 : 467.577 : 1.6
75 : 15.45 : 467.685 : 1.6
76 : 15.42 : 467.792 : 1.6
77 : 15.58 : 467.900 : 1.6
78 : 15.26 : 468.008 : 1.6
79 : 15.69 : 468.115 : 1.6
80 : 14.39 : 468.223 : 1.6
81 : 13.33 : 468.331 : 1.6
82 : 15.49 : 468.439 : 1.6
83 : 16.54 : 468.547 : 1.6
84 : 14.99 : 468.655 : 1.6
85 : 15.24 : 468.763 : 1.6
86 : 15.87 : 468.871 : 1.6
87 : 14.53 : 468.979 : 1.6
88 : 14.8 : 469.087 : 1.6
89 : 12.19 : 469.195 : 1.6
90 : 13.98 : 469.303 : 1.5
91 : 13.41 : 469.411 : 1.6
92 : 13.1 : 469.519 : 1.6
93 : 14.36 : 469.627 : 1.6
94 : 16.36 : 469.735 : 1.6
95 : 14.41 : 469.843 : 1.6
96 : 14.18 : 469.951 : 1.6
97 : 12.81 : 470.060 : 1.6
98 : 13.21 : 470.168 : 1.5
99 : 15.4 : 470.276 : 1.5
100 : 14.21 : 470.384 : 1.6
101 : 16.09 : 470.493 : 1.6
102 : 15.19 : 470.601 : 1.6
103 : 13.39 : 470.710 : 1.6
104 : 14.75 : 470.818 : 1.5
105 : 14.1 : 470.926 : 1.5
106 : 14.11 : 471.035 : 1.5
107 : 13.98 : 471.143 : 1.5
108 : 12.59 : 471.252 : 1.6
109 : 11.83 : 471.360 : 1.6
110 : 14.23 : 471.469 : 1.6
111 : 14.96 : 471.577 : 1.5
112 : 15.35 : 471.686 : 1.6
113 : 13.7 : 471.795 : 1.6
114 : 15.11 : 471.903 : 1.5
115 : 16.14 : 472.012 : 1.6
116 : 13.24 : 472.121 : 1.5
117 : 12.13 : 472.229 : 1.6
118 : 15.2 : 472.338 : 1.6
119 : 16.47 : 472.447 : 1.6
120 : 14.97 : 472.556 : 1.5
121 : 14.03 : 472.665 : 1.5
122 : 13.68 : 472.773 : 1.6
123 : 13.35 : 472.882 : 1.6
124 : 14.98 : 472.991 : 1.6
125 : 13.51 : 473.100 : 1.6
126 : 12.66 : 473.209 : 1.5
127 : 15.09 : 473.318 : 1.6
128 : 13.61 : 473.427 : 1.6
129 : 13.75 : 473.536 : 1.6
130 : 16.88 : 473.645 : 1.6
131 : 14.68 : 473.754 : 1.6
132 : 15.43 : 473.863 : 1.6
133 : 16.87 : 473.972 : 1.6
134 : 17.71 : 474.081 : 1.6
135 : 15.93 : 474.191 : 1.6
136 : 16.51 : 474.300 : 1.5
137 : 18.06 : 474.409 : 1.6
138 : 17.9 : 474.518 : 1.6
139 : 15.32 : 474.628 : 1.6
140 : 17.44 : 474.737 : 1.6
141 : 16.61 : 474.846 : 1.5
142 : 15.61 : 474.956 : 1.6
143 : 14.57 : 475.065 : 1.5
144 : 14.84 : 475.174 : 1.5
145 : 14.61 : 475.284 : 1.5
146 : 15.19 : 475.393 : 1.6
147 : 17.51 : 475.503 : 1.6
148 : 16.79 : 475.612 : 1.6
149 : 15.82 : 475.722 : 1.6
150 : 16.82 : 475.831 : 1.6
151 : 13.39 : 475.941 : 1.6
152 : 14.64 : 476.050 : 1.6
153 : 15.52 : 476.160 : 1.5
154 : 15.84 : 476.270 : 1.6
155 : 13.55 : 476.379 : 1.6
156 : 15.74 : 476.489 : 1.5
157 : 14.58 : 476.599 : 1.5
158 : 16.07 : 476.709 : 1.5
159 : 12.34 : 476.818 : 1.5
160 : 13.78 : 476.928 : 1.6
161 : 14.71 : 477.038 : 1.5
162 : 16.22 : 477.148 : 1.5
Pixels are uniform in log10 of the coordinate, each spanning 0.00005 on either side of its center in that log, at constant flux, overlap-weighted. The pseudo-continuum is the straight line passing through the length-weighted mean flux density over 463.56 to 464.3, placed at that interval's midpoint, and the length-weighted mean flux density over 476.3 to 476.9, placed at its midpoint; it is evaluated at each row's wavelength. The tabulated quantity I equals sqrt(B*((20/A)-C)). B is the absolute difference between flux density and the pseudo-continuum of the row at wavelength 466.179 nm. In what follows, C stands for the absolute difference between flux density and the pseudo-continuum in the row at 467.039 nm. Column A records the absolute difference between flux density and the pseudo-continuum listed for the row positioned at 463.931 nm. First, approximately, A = 1.5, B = 0.3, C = 2.0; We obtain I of 2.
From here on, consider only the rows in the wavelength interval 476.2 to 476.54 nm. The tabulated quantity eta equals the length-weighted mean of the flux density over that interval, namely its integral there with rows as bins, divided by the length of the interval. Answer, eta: 15.1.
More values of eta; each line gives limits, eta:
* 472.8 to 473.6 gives 13.9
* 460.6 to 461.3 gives 16.2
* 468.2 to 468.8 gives 15.0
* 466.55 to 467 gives 13.7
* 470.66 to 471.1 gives 14.1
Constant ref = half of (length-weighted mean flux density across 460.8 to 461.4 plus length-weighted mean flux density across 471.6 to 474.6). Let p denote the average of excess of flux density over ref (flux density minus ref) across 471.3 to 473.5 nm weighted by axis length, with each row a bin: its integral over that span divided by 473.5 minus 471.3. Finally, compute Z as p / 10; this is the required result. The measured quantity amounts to -0.175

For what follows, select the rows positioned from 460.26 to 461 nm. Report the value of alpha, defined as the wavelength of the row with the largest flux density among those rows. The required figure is 460.949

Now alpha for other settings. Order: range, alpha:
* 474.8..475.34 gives 474.846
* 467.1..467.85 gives 467.685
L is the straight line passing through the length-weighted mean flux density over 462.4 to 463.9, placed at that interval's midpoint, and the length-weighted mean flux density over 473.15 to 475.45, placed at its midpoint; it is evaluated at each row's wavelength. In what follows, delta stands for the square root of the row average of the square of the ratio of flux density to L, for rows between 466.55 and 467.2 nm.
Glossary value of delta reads 0.894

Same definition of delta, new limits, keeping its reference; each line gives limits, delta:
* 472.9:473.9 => 0.932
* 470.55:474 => 0.929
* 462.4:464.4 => 0.979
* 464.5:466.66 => 0.893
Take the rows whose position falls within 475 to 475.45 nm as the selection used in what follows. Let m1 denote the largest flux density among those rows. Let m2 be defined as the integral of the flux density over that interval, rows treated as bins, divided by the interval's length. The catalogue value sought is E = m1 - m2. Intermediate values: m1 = 15.19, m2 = 14.8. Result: 0.4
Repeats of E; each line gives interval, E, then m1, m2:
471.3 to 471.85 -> 1.3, 15.35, 14.0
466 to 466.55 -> 0.8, 14.27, 13.5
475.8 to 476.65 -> 1.9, 16.82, 15.0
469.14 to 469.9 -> 2.4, 16.36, 14.0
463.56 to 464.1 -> 1.1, 16.03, 14.9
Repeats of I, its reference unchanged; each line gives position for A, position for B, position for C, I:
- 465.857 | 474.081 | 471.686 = 9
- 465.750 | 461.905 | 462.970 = 51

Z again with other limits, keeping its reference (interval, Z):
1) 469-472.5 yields -0.173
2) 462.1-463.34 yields -0.084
